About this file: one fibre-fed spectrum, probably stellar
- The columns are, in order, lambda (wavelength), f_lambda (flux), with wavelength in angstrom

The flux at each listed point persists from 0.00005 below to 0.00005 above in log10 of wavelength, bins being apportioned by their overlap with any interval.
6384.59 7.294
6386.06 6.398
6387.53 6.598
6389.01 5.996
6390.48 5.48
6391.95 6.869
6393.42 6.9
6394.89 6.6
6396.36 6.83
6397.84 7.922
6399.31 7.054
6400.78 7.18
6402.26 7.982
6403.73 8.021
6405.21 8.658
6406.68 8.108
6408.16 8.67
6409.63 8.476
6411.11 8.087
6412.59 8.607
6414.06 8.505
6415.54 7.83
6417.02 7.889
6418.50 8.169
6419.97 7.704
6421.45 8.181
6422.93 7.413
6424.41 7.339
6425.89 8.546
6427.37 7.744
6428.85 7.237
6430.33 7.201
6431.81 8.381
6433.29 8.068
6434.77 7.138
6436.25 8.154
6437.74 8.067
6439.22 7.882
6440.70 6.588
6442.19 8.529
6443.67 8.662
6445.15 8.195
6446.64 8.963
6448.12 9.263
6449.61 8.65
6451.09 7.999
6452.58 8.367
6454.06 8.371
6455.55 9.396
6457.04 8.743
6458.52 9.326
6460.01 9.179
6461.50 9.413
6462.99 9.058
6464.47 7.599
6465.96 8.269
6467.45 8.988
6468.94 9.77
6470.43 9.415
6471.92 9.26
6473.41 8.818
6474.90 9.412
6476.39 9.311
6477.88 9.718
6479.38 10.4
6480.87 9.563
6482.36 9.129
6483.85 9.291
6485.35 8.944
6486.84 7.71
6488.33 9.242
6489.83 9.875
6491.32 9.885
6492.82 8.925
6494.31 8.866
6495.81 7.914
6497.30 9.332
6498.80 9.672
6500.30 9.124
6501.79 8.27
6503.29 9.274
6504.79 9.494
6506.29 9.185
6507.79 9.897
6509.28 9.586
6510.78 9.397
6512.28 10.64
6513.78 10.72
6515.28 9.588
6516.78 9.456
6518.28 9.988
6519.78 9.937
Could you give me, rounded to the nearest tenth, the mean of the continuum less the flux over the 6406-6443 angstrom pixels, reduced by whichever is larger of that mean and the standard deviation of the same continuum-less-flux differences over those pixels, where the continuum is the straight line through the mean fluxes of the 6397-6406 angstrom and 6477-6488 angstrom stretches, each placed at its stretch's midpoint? -0.4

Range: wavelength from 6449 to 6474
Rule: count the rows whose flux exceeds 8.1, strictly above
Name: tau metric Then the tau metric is 15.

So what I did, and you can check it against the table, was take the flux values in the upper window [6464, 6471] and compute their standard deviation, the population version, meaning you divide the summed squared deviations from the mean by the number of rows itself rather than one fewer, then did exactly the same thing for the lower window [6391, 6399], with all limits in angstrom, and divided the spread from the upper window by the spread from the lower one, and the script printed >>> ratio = 1.7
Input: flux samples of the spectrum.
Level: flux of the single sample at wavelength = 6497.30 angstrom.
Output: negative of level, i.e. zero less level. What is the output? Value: -9.3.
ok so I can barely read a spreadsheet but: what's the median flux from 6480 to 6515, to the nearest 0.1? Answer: 9.3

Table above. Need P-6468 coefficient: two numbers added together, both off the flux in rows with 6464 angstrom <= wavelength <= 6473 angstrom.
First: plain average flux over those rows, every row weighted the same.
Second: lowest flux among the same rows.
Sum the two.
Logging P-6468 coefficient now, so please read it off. 16.5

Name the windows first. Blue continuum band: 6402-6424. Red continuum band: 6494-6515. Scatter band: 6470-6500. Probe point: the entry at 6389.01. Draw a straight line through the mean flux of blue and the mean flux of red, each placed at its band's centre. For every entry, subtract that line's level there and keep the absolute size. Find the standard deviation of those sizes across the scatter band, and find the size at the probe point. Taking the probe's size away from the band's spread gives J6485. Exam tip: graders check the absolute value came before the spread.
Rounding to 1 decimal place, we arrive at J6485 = -1.4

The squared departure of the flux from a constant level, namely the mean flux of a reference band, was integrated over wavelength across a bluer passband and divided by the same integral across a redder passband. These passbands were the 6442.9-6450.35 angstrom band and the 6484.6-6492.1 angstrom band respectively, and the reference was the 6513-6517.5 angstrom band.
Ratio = 1.2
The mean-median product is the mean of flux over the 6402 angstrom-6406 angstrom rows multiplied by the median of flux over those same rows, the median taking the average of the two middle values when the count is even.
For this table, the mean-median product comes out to 66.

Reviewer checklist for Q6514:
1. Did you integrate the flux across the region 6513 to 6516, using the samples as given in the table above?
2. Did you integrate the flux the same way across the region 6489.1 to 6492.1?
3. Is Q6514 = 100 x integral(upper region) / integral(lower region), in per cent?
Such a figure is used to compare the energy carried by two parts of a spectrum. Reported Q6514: 103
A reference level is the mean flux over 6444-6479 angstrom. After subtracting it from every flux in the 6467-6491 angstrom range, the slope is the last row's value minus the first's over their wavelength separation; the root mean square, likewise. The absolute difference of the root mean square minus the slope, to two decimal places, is 0.63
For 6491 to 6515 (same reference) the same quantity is 0.80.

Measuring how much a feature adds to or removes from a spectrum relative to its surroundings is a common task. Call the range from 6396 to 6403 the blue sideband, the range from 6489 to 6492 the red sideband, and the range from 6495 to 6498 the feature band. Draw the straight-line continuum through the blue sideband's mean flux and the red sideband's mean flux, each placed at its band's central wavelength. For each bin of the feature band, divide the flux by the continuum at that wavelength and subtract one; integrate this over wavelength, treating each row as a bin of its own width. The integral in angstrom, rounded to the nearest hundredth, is -0.42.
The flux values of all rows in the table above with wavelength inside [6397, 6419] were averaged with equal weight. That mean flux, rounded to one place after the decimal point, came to 8.1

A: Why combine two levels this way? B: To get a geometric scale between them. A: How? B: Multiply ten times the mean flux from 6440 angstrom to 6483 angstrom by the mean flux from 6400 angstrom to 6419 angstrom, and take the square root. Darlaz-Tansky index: 27.0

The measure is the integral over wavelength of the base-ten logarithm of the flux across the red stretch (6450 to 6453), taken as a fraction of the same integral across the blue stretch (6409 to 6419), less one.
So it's -0.7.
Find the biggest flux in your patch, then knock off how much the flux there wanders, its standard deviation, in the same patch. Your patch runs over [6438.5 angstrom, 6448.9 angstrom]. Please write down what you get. 8.4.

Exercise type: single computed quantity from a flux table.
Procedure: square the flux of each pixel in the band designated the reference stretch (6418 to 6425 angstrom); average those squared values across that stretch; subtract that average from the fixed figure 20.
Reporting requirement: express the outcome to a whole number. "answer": -40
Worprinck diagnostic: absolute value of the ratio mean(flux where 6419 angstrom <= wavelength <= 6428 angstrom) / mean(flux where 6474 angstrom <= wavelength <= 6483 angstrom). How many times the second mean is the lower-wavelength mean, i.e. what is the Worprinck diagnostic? 0.82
